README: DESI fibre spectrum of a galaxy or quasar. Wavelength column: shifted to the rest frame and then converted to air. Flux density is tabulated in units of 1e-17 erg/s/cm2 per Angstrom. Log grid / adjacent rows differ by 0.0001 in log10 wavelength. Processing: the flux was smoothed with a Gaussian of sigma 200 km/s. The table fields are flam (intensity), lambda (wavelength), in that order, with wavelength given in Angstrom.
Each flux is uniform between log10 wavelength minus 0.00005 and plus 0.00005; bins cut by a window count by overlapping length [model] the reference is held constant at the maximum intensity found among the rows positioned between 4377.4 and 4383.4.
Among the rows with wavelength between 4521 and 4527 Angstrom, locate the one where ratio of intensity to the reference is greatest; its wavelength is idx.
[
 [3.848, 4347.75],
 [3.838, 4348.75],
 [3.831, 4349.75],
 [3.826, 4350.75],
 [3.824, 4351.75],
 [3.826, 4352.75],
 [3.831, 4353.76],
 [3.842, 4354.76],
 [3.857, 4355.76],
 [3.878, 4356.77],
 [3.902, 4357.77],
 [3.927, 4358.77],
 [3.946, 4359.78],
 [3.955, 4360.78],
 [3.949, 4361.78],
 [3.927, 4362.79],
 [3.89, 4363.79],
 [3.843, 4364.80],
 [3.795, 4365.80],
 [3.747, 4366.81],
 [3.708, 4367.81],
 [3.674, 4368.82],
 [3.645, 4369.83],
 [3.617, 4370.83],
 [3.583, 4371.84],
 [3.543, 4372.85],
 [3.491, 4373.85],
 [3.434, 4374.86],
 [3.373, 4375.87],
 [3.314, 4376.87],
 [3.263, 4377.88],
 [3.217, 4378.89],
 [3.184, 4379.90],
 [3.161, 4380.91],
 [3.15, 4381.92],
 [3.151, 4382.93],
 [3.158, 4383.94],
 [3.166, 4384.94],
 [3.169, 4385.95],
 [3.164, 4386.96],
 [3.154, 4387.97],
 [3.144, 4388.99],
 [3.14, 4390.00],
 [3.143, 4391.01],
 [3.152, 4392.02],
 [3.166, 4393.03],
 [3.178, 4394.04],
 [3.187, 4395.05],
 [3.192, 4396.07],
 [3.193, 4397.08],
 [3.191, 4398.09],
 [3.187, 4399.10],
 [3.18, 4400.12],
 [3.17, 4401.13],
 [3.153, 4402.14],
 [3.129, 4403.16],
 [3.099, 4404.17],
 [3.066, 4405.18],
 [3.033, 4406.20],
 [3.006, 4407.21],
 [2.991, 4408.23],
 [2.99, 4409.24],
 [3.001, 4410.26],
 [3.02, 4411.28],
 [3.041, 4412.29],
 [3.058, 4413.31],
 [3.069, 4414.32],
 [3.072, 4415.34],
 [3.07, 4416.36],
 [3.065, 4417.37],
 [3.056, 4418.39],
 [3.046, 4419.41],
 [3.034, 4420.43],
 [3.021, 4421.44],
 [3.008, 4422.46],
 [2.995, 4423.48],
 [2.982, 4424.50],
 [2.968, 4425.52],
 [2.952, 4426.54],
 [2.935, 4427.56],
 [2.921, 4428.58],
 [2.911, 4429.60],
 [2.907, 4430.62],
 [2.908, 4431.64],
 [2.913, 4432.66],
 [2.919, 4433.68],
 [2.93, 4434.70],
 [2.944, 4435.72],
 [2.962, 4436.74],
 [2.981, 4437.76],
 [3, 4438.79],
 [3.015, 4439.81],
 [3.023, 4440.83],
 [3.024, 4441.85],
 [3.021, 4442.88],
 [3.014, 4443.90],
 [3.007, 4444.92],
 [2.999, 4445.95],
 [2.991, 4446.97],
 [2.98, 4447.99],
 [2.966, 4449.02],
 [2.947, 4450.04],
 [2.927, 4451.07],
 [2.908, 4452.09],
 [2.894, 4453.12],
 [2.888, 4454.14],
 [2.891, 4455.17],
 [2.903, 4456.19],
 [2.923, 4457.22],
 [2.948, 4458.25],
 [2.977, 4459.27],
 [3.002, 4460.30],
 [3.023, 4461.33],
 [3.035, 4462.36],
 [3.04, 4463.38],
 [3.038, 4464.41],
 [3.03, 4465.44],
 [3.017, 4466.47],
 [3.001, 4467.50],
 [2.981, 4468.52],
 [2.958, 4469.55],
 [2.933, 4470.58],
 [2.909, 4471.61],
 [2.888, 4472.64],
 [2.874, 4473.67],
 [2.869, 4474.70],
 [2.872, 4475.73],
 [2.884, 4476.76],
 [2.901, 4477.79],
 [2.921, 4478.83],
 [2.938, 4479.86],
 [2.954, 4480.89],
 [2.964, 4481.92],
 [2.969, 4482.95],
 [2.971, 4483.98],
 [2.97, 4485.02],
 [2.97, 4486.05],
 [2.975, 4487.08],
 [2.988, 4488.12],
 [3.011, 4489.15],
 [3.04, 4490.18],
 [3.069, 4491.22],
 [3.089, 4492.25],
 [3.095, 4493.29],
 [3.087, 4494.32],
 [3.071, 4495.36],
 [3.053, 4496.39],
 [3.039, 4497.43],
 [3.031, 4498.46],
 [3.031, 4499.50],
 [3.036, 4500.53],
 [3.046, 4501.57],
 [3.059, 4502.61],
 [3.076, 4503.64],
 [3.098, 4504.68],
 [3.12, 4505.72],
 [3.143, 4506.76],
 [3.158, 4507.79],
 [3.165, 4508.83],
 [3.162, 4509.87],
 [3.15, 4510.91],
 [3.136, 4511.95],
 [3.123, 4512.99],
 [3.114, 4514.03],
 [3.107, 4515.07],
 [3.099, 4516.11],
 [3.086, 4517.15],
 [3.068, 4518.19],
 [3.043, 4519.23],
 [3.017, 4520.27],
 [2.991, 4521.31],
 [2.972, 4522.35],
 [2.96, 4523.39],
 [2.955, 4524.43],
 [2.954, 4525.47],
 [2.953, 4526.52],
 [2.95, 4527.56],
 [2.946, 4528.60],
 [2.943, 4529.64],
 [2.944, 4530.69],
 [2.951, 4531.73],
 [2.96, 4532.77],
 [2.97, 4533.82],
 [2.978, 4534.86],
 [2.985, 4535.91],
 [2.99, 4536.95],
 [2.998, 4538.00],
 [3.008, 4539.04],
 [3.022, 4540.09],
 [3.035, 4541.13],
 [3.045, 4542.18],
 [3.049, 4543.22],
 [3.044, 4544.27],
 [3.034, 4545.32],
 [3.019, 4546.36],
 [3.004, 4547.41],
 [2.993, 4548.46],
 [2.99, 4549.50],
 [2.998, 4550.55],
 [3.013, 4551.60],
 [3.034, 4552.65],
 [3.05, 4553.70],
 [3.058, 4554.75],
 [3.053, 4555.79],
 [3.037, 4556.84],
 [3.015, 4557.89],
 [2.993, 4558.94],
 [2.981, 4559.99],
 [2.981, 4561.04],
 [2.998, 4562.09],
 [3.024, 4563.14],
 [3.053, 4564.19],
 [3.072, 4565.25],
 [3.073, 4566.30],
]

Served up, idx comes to 4521.31 Angstrom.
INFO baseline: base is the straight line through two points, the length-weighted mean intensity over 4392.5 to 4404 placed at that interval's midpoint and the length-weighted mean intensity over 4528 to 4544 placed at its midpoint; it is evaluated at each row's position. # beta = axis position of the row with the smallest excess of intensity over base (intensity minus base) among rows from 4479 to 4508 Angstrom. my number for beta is 4479.86 Angstrom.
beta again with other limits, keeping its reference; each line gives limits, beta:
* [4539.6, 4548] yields 4547.41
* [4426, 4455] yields 4430.62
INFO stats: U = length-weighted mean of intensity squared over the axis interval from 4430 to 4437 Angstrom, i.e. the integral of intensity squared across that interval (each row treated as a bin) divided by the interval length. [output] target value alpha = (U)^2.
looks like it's 73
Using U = 8.6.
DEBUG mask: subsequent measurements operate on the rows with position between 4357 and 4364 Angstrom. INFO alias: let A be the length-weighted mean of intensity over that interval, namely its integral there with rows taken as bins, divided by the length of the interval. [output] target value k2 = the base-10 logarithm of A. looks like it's 0.595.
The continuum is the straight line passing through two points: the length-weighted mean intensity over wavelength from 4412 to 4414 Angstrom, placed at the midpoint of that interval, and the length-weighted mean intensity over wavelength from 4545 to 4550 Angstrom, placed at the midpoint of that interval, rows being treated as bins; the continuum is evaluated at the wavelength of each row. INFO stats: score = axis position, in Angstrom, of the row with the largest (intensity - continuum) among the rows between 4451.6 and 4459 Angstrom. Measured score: 4458.25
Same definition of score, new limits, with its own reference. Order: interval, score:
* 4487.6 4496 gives 4493.29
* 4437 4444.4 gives 4441.85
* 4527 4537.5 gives 4536.95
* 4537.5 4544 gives 4543.22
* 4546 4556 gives 4554.75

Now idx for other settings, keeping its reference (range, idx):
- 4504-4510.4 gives 4508.83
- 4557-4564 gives 4563.14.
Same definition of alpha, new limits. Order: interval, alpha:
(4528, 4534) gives 76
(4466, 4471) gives 79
